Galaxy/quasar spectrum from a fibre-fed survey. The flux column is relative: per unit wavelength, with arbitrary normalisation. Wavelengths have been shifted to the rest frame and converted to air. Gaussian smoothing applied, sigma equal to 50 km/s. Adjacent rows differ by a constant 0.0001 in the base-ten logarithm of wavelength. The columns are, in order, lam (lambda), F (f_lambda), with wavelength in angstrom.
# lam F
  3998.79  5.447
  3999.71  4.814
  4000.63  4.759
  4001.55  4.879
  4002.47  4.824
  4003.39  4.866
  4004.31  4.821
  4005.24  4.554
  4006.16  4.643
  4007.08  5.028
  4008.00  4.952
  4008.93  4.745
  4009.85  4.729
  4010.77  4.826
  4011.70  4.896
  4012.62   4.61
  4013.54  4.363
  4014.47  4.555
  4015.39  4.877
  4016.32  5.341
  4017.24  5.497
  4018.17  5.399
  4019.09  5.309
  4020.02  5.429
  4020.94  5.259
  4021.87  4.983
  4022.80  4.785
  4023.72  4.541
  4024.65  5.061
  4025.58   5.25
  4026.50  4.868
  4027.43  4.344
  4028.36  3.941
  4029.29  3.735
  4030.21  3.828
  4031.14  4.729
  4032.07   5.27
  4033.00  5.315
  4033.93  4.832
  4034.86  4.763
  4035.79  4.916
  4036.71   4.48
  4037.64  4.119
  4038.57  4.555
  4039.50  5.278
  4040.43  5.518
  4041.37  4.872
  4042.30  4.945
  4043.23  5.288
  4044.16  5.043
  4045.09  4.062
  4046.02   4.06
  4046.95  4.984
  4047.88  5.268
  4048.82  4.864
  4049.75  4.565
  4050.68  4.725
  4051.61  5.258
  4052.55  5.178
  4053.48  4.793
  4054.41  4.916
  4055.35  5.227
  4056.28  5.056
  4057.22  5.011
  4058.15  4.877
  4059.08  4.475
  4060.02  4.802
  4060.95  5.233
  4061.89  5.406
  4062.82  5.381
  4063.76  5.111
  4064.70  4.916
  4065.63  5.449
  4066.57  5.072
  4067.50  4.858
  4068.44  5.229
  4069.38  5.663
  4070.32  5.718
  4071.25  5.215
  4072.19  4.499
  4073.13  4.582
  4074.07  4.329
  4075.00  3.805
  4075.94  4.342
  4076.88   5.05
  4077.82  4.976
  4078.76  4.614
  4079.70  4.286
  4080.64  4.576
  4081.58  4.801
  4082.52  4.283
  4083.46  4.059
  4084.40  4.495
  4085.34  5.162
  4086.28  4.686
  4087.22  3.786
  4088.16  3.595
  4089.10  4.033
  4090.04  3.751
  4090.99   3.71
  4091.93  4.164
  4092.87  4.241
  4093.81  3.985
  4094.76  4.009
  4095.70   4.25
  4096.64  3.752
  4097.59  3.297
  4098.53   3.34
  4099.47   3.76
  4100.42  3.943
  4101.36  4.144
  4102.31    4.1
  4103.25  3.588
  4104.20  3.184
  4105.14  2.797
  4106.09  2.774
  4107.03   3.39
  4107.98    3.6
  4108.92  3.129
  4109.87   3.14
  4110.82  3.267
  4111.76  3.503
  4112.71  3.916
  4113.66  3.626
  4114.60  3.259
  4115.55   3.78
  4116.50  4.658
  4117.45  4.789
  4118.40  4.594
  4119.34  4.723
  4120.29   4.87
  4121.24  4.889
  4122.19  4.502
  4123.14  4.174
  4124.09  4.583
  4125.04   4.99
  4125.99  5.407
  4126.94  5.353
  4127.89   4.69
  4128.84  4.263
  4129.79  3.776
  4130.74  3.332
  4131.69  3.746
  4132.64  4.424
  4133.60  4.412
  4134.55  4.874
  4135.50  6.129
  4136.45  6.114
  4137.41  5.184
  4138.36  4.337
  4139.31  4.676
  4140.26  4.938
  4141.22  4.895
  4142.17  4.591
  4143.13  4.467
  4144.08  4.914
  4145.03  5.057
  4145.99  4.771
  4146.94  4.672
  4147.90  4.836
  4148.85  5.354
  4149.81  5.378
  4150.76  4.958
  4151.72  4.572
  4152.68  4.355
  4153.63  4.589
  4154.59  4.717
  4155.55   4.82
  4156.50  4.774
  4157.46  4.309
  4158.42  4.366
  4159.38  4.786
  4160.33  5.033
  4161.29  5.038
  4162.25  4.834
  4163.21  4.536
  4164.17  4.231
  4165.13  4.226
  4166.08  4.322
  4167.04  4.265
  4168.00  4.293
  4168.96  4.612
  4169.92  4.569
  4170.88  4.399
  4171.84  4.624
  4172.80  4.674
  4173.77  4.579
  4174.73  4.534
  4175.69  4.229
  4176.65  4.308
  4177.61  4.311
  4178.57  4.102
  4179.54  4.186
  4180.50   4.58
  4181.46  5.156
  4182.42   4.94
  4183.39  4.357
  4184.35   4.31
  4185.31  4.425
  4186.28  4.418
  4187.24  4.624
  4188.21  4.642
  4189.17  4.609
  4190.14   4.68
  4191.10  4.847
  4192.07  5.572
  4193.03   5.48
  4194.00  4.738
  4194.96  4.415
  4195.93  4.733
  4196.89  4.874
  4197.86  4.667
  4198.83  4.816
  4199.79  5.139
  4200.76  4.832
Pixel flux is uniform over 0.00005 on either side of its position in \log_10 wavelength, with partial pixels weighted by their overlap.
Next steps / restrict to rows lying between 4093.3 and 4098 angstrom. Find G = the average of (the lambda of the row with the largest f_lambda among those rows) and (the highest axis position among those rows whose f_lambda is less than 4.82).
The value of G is 4096.6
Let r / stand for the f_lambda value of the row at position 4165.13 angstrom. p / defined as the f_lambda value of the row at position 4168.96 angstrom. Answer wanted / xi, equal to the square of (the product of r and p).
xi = 380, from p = 4.612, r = 4.226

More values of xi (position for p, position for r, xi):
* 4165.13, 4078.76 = 380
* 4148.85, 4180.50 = 601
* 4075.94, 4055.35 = 515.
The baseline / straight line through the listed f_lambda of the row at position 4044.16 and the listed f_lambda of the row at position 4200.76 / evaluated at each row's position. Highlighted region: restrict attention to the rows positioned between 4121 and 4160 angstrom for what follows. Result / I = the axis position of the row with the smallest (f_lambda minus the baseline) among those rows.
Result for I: 4130.74 angstrom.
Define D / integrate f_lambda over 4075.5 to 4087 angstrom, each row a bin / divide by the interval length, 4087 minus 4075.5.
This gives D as 4.59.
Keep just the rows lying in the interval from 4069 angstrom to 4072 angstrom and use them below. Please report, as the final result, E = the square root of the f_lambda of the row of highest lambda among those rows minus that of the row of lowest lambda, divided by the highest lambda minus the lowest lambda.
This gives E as -0.051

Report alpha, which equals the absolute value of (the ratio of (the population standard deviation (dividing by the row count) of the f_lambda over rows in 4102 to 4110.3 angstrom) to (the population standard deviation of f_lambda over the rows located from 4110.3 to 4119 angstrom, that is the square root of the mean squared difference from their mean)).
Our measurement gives 0.70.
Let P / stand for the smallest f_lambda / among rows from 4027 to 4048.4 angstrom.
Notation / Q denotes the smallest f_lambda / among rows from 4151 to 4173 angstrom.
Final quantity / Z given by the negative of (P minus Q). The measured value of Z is 0.5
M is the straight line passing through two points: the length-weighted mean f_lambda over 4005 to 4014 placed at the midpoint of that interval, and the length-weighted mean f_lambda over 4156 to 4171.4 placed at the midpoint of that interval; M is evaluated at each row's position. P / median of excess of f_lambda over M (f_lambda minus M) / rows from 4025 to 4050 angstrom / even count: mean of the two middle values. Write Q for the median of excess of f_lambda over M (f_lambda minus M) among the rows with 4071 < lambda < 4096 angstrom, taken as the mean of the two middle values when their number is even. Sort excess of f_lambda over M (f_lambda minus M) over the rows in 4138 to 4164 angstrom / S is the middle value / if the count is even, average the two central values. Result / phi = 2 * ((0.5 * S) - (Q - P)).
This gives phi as 1.25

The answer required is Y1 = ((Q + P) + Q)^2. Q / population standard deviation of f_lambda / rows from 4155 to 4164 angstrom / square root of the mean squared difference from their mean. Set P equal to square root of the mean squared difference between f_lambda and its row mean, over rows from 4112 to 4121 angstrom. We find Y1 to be 1.13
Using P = 0.6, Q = 0.25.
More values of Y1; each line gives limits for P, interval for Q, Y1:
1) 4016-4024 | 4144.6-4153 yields 0.91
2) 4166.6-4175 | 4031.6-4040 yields 0.84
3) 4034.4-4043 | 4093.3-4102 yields 1.04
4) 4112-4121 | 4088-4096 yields 1.03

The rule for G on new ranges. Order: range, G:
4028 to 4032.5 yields 4031.6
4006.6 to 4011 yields 4008.5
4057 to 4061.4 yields 4060.5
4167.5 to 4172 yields 4171.8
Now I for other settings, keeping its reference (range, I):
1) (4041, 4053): 4046.02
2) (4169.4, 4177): 4175.69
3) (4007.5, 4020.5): 4013.54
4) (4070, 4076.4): 4075.00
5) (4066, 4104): 4097.59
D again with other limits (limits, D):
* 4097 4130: 4.00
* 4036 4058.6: 4.87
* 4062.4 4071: 5.26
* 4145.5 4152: 4.94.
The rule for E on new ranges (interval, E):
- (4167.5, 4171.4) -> 0.009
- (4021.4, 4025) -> 0.006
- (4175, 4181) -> 0.017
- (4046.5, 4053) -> 0.008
